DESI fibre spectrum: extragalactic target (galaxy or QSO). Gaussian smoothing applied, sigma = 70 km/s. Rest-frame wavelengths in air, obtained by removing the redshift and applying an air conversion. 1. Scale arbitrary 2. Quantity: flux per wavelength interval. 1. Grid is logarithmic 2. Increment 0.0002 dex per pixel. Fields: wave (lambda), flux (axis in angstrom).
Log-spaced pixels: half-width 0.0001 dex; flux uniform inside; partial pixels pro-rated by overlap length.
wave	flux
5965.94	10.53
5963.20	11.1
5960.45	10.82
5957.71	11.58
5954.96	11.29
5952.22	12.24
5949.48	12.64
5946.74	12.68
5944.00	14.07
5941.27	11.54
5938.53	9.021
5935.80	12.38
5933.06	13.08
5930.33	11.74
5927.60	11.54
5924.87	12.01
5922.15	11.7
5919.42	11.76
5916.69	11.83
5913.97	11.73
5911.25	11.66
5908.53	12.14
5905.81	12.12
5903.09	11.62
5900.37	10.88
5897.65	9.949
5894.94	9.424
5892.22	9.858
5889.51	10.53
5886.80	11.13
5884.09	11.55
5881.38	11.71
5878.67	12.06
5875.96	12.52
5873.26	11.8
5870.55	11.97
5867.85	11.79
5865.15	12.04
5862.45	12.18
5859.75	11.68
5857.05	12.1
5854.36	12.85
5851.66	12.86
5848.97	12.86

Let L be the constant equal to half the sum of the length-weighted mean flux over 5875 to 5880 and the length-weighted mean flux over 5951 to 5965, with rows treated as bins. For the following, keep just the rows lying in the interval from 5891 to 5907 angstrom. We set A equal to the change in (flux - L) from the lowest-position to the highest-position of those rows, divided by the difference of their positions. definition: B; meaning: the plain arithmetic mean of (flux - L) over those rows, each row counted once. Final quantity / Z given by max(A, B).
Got 0.17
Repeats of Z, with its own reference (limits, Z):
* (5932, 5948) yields 0.31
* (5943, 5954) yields 1.09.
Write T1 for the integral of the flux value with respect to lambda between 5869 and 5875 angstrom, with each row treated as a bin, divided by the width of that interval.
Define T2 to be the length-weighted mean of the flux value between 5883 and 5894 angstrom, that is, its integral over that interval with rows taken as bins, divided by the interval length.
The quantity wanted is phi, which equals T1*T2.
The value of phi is 128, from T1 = 11.9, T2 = 10.7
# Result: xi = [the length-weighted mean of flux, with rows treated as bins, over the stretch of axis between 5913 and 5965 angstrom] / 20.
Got 0.591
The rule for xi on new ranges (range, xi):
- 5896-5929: 0.578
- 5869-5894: 0.571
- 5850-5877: 0.609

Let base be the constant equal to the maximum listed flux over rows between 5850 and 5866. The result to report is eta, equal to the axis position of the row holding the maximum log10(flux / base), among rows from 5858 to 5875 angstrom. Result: 5862.45 angstrom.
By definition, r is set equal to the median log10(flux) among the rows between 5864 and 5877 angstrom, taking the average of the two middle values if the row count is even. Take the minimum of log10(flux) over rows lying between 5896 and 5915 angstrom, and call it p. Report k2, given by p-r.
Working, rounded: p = 1.00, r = 1.078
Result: -0.08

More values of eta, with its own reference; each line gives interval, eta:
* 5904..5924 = 5908.53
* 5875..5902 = 5875.96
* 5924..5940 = 5933.06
